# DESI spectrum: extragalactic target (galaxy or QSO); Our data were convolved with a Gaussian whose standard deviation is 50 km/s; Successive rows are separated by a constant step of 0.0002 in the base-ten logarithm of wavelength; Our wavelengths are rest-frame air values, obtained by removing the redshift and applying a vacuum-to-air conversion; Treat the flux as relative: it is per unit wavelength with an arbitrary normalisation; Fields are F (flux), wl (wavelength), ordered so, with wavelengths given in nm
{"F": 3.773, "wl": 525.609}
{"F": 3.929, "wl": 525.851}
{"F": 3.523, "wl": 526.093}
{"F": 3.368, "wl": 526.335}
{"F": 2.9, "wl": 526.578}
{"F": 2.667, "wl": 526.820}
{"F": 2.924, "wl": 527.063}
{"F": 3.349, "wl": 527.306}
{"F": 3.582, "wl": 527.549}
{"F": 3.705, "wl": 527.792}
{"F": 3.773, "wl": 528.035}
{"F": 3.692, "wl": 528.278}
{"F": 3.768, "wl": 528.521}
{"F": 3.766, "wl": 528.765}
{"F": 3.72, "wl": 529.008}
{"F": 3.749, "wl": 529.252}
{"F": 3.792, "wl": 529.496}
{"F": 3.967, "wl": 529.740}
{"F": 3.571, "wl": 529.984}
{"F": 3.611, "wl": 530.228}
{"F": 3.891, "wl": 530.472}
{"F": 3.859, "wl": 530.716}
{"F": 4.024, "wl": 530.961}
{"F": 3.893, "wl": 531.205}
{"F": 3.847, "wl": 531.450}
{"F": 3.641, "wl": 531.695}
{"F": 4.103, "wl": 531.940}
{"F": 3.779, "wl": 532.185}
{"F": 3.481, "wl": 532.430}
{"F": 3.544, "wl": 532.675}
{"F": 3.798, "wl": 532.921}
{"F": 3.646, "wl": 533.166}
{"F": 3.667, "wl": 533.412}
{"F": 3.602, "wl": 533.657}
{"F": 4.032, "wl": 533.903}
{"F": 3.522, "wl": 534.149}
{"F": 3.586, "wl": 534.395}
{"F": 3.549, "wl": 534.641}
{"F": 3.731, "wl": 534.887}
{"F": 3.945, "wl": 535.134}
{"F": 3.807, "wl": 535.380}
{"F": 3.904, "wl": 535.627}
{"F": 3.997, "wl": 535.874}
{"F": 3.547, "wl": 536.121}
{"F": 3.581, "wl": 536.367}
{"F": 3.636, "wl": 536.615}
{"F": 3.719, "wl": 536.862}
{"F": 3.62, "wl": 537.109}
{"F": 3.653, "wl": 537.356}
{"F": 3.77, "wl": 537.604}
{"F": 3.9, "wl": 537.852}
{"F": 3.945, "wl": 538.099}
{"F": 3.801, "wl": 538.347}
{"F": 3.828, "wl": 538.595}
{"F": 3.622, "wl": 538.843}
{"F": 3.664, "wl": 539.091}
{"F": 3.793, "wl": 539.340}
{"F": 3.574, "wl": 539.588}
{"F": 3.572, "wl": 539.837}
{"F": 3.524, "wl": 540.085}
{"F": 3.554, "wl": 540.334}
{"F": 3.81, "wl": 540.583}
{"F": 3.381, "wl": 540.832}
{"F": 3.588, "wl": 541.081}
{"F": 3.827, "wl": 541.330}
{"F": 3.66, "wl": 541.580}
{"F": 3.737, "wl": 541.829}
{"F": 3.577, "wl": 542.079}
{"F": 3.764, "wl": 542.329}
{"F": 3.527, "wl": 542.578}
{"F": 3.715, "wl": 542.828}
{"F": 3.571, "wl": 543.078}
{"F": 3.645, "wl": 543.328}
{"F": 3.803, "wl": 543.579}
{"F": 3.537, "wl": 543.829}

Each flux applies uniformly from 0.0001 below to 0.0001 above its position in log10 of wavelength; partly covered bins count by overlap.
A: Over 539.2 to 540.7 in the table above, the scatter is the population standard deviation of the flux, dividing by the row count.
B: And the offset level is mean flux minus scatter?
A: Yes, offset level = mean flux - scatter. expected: 3.52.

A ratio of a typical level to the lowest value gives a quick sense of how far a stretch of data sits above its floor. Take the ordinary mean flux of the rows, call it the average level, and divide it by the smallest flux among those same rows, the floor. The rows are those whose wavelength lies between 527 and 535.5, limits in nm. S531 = 1.27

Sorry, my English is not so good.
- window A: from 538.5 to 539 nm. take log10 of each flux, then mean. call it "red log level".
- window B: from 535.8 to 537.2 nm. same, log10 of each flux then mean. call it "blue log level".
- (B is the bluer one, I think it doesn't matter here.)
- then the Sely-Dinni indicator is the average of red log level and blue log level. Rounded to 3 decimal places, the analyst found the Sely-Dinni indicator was 0.568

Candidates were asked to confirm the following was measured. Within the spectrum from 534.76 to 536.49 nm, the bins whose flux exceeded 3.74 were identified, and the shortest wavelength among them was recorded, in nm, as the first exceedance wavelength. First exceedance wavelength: 535.134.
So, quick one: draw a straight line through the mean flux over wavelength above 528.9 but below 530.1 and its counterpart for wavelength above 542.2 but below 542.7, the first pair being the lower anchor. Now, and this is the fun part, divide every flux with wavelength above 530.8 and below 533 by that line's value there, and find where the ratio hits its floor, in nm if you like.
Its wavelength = 532.430 nm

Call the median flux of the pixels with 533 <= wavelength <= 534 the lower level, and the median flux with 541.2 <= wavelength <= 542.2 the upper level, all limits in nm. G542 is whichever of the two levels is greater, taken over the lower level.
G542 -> 1.01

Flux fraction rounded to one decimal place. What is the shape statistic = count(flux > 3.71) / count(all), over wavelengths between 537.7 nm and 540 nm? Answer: 0.6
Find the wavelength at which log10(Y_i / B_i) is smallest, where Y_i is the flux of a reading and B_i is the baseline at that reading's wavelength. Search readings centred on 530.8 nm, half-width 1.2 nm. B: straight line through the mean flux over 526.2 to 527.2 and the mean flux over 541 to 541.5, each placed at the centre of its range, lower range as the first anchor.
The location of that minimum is 531.695 nm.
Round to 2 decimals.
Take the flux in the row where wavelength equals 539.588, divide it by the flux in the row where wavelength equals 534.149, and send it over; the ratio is 1.01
